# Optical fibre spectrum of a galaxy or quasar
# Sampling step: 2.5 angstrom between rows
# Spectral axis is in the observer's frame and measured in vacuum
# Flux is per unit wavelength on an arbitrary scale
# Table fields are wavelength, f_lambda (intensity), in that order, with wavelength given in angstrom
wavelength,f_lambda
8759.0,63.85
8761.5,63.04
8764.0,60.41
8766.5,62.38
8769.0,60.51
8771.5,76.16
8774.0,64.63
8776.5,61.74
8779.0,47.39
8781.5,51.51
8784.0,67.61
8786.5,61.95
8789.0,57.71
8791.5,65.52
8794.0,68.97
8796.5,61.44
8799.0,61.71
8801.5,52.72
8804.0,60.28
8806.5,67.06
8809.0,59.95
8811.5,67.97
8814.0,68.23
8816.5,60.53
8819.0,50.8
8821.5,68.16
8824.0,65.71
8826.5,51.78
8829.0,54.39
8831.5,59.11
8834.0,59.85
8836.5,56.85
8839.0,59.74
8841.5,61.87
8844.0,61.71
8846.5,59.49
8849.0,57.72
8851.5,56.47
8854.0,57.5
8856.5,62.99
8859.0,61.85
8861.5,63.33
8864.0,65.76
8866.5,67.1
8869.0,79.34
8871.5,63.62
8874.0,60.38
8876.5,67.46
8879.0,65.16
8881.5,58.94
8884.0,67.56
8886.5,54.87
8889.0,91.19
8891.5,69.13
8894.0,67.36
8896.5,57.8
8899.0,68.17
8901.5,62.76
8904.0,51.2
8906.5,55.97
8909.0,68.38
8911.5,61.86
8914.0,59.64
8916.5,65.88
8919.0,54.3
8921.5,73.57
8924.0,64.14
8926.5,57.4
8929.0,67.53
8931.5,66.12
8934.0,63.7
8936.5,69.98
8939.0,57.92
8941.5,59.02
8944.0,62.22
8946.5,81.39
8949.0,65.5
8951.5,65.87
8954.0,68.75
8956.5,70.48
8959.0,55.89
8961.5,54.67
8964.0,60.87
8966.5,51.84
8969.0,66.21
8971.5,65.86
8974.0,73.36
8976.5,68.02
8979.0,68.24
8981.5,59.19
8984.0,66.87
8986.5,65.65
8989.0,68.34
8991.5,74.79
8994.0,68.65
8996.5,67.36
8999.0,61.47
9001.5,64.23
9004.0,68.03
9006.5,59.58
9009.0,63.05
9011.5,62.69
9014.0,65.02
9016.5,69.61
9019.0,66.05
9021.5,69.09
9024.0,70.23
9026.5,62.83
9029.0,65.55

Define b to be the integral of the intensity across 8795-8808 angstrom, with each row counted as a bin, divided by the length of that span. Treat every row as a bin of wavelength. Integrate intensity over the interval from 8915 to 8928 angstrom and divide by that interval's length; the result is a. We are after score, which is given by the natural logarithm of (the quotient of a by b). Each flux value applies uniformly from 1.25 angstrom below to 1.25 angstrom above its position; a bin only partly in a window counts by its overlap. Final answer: 0.04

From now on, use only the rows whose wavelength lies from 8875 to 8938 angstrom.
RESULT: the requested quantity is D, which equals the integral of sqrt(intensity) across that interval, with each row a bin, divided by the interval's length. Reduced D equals 8.009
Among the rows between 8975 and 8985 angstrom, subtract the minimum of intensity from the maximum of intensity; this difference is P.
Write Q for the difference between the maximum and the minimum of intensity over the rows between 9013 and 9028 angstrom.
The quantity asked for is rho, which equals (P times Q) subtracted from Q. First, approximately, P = 9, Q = 7.4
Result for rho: -60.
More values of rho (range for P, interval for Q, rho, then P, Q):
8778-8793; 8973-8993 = -300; 20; 15.6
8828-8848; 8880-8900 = -235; 7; 36.3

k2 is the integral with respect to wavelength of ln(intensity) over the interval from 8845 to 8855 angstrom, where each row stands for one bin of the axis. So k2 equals 40.6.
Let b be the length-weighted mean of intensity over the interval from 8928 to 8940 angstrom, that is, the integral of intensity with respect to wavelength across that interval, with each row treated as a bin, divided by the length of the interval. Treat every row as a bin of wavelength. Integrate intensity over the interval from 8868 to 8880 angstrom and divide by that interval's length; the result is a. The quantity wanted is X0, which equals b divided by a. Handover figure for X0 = 0.97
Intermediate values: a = 67.0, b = 65.1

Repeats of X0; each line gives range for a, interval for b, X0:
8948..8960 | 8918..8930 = 0.97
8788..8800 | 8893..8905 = 0.97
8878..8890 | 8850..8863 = 0.90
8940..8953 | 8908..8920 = 0.93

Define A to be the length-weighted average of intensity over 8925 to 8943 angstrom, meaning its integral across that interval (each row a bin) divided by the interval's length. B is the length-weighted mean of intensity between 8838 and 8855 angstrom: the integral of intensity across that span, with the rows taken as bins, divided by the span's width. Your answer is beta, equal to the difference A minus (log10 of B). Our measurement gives 61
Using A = 63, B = 59.2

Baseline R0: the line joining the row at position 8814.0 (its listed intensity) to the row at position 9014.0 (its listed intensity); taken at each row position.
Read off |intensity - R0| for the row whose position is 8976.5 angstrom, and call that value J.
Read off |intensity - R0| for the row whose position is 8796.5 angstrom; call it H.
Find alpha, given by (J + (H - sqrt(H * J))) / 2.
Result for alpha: 2.7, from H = 7.1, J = 2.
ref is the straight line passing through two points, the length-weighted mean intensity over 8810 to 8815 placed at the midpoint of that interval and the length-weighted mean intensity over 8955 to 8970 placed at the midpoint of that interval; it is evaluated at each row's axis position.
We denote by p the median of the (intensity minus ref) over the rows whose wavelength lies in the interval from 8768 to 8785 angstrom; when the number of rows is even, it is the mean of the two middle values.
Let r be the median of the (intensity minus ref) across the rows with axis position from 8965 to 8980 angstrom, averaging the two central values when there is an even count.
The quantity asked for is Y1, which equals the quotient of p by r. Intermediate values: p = -8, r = 8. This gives -1.0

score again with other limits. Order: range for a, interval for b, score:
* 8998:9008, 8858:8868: -0.02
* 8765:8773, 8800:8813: 0.07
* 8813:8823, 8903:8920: 0.03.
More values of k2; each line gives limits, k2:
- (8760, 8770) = 41.2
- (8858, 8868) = 41.7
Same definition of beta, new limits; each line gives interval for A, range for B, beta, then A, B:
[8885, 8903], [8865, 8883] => 65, 67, 66.0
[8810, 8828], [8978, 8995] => 60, 62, 67.4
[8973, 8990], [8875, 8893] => 65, 67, 67.7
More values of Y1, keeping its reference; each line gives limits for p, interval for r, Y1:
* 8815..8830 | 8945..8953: -1.8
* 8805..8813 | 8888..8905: -0.2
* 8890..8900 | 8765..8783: -0.6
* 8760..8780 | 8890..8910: -4.5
